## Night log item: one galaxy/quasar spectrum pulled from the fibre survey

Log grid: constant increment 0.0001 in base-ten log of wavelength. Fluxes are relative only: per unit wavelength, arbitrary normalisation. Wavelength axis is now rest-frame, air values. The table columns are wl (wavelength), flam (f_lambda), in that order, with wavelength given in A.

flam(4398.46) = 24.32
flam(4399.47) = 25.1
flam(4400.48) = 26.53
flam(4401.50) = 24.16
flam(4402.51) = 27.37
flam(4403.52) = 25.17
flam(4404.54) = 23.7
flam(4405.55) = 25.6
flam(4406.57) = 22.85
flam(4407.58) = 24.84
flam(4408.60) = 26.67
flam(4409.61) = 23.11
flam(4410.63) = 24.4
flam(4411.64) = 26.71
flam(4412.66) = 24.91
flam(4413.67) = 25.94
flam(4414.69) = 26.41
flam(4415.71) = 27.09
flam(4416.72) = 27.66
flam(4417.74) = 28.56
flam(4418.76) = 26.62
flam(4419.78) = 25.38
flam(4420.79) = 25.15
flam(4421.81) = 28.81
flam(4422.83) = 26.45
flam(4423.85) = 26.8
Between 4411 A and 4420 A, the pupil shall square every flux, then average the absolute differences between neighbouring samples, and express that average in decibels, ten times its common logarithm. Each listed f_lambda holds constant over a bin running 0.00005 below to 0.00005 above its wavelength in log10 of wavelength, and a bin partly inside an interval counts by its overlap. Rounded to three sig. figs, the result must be 17.6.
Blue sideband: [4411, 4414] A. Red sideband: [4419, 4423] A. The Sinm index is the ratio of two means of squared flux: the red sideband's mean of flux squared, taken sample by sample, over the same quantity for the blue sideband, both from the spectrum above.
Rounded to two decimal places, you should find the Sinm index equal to 1.05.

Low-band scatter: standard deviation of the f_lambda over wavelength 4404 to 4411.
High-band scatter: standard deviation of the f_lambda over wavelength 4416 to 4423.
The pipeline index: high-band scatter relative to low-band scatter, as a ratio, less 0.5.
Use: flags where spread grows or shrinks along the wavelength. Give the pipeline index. 0.56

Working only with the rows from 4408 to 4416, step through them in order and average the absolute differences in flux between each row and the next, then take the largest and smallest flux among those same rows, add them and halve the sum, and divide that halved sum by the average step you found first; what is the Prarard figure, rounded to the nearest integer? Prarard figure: 16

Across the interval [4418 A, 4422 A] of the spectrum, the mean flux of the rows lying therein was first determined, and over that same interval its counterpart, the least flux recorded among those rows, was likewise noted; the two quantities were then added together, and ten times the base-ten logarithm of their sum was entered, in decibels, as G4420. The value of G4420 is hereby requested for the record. 17.1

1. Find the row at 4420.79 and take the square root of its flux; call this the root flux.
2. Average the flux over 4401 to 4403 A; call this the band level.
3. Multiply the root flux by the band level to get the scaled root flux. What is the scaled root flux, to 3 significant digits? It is 129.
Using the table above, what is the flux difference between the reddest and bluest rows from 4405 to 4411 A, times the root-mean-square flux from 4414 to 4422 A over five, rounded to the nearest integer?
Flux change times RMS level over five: -6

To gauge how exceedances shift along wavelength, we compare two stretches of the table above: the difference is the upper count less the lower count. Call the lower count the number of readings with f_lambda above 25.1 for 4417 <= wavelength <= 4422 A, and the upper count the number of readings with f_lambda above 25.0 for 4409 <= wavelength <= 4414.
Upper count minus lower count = -3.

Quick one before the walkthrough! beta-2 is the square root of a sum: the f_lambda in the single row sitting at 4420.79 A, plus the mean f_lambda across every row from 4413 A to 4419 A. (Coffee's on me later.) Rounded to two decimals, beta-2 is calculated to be 7.22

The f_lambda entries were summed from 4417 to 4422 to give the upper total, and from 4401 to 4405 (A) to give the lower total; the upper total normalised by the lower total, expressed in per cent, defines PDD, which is 134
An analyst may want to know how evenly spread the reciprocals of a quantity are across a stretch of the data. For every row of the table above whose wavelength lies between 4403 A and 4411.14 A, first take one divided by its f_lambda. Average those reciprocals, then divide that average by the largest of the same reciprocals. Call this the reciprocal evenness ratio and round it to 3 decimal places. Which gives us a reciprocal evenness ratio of 0.933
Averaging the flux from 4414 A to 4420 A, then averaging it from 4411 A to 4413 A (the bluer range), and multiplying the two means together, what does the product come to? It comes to 696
